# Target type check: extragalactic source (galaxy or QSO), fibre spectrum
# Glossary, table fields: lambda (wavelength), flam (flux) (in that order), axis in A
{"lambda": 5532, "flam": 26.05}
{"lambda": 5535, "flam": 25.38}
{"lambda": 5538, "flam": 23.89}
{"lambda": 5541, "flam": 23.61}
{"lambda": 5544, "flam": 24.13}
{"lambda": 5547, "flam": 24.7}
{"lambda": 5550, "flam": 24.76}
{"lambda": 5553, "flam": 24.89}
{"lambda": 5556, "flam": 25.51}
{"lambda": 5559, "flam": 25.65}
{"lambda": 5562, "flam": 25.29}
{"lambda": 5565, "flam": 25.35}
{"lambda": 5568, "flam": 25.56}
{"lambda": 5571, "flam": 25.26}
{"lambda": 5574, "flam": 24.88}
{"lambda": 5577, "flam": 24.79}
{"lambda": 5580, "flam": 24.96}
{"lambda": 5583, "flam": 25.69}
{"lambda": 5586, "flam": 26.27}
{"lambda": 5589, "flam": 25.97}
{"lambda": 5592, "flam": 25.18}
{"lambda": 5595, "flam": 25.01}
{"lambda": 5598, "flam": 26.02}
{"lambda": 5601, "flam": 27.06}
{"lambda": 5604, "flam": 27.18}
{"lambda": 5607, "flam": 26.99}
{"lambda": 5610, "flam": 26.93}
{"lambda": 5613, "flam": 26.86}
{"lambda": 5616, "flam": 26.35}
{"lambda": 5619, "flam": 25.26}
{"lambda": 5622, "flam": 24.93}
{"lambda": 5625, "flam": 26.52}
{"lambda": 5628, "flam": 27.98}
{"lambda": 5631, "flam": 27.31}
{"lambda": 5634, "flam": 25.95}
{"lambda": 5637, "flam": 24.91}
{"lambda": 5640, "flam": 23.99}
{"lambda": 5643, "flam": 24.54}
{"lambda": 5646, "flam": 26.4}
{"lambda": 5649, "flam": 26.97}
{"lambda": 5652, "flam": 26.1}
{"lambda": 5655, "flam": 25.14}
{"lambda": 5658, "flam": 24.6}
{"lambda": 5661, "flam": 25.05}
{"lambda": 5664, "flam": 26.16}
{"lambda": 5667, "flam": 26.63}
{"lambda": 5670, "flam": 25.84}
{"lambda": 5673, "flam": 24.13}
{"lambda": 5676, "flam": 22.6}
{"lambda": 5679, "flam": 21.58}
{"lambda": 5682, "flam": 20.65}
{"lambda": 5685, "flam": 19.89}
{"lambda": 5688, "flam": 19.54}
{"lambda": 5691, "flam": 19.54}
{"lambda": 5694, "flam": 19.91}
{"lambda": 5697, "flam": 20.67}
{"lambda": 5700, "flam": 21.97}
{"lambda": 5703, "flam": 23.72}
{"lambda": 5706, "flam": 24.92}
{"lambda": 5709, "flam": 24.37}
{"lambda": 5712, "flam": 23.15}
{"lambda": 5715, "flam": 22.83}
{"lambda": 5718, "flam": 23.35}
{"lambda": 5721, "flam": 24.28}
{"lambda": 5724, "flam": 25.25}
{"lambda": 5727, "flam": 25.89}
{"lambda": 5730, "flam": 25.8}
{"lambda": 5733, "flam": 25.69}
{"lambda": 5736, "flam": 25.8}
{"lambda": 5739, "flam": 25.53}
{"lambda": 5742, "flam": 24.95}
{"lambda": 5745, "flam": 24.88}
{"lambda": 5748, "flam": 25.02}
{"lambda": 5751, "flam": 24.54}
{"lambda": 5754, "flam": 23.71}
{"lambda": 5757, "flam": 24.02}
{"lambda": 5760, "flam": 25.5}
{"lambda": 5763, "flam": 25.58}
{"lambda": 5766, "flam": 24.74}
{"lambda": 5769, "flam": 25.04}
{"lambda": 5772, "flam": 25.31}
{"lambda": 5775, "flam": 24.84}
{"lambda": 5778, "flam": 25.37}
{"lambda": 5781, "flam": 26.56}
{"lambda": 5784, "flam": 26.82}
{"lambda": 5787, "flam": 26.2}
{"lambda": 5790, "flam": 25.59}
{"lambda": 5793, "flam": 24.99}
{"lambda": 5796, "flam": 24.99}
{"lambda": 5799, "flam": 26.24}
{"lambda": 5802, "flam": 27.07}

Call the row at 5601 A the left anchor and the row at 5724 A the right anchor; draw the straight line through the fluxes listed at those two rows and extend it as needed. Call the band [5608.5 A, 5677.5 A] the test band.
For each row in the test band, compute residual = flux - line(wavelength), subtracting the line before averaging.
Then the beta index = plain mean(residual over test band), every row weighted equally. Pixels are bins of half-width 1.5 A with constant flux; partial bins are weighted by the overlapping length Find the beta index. -0.7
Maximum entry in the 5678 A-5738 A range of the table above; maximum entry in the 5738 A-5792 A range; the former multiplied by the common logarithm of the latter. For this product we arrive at 37.0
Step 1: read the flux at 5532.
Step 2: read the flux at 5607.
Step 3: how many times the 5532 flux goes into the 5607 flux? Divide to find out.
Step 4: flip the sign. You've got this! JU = -1.04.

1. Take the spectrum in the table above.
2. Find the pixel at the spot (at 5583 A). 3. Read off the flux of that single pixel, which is 25.69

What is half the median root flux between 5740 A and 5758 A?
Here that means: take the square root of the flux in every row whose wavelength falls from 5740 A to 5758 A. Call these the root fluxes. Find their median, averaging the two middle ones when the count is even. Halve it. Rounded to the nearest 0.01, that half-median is 2.49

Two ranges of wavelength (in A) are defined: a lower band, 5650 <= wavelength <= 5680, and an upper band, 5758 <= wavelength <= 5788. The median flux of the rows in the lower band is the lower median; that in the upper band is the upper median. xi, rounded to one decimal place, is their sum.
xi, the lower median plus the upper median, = 50.5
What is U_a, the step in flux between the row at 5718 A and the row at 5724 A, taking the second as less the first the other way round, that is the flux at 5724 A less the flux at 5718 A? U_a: 1.9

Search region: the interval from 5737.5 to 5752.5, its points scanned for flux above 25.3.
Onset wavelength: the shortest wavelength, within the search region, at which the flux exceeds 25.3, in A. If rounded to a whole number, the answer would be 5739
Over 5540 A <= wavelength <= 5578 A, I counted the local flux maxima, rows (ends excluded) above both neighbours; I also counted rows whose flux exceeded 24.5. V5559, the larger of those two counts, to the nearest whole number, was 11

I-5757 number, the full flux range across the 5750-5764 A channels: 1.87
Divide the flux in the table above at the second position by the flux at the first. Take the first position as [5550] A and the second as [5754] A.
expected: 0.96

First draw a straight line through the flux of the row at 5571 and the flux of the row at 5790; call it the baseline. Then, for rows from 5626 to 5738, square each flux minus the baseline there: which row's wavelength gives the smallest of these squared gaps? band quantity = 5733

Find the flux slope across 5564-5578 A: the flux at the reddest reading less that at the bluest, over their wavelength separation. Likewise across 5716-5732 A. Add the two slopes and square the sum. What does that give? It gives 0.025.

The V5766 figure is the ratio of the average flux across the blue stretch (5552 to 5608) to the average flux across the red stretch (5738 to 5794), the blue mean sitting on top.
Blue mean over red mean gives 1.02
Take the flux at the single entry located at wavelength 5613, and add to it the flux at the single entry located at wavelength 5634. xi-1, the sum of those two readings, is 52.8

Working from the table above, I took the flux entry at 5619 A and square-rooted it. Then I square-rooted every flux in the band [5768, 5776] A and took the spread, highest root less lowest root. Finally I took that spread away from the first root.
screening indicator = 5.0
